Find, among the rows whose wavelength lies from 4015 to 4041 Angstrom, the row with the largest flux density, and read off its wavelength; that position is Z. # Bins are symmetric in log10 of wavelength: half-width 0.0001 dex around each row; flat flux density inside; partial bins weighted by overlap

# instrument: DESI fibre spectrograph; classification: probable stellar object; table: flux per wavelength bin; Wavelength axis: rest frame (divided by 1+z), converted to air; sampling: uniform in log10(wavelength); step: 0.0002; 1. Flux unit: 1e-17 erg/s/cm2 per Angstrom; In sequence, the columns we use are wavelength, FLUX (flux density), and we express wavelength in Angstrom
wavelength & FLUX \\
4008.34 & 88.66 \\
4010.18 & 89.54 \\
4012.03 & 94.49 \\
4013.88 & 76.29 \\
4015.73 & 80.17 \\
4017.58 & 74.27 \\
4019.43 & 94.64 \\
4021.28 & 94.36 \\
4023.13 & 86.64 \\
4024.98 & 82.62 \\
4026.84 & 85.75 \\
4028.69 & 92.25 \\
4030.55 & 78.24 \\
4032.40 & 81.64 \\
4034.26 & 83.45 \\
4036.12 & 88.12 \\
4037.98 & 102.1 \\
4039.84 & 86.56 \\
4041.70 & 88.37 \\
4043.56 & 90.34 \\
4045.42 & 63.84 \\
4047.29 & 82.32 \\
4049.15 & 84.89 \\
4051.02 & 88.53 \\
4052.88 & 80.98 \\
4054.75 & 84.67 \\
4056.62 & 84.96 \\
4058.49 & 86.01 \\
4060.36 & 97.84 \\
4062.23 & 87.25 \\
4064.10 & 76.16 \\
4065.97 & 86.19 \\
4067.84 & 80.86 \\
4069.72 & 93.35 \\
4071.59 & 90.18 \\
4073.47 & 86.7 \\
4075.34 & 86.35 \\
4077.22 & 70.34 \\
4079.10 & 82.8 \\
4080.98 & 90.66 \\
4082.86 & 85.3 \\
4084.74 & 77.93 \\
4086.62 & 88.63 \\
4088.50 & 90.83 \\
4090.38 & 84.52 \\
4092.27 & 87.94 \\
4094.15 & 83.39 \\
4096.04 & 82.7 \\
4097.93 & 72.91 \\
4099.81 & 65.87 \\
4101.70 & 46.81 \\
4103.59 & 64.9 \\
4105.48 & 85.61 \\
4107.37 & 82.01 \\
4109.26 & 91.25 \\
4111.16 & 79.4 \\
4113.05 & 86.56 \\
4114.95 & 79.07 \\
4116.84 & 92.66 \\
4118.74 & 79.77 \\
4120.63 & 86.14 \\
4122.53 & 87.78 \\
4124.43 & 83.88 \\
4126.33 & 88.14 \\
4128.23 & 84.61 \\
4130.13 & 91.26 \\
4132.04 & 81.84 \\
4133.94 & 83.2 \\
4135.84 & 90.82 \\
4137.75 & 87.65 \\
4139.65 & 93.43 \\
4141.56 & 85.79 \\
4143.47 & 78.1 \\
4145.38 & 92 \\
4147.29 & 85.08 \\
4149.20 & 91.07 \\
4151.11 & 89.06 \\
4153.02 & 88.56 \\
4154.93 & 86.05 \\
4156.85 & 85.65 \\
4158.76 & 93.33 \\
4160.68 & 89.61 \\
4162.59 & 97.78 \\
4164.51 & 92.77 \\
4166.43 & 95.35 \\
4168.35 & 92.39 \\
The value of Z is 4037.98 Angstrom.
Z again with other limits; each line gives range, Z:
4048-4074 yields 4060.36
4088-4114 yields 4109.26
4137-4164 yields 4162.59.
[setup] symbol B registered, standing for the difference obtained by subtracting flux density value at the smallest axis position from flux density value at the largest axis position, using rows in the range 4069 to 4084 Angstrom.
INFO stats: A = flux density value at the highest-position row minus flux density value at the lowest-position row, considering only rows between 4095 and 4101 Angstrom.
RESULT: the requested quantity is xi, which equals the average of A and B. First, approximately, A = -16.8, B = -8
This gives -12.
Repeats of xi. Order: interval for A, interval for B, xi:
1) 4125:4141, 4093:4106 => 4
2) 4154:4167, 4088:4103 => -17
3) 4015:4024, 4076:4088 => 12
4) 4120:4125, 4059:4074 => -7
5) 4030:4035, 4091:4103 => -18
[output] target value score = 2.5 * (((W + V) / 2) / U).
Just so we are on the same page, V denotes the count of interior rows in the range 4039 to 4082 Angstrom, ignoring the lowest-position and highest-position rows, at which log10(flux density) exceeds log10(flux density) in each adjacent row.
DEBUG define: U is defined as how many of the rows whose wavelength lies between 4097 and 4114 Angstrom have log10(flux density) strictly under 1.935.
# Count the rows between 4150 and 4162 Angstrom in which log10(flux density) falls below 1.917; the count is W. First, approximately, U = 7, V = 5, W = 0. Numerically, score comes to 0.9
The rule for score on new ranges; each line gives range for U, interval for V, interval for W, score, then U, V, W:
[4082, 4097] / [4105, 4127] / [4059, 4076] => 1.5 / 5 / 4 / 2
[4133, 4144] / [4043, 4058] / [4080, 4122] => 4.2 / 3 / 1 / 9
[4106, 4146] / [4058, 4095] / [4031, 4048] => 1.1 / 10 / 6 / 3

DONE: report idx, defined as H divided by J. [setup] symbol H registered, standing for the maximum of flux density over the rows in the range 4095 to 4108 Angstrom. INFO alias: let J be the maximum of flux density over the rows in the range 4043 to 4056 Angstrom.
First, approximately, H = 85.61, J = 90.34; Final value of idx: 0.95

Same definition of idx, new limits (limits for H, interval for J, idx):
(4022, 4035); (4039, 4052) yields 1.02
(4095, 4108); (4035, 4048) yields 0.84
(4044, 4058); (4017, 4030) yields 0.94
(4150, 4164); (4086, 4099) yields 1.08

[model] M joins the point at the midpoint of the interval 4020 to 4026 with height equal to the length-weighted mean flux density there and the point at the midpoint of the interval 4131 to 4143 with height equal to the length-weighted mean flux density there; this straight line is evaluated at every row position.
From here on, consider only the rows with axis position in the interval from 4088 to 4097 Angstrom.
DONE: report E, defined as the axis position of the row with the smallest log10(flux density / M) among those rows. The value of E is 4096.04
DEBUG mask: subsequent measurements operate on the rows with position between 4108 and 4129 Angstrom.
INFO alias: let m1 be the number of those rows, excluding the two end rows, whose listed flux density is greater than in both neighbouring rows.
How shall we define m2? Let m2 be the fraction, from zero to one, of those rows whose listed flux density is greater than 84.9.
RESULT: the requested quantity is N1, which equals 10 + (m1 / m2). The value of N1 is 17.3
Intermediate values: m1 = 4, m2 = 0.55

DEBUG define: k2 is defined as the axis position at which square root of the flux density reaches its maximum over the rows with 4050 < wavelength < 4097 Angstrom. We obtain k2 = 4060.36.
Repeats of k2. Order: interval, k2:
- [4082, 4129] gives 4116.84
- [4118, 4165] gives 4162.59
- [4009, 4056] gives 4037.98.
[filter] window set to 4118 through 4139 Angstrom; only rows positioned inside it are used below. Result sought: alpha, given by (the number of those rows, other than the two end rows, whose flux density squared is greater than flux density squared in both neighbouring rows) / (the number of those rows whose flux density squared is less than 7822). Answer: 0.4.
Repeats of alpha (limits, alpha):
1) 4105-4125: 0.4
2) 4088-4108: 0.2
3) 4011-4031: 0.4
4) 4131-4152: 0.7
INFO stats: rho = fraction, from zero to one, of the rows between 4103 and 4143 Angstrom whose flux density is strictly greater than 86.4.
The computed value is 0.429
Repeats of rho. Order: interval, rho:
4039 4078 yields 0.429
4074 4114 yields 0.286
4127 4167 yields 0.619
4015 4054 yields 0.476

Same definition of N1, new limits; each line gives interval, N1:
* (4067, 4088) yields 13.1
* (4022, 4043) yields 13.1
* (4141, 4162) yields 13.3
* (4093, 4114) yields 17.3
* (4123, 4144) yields 17.3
